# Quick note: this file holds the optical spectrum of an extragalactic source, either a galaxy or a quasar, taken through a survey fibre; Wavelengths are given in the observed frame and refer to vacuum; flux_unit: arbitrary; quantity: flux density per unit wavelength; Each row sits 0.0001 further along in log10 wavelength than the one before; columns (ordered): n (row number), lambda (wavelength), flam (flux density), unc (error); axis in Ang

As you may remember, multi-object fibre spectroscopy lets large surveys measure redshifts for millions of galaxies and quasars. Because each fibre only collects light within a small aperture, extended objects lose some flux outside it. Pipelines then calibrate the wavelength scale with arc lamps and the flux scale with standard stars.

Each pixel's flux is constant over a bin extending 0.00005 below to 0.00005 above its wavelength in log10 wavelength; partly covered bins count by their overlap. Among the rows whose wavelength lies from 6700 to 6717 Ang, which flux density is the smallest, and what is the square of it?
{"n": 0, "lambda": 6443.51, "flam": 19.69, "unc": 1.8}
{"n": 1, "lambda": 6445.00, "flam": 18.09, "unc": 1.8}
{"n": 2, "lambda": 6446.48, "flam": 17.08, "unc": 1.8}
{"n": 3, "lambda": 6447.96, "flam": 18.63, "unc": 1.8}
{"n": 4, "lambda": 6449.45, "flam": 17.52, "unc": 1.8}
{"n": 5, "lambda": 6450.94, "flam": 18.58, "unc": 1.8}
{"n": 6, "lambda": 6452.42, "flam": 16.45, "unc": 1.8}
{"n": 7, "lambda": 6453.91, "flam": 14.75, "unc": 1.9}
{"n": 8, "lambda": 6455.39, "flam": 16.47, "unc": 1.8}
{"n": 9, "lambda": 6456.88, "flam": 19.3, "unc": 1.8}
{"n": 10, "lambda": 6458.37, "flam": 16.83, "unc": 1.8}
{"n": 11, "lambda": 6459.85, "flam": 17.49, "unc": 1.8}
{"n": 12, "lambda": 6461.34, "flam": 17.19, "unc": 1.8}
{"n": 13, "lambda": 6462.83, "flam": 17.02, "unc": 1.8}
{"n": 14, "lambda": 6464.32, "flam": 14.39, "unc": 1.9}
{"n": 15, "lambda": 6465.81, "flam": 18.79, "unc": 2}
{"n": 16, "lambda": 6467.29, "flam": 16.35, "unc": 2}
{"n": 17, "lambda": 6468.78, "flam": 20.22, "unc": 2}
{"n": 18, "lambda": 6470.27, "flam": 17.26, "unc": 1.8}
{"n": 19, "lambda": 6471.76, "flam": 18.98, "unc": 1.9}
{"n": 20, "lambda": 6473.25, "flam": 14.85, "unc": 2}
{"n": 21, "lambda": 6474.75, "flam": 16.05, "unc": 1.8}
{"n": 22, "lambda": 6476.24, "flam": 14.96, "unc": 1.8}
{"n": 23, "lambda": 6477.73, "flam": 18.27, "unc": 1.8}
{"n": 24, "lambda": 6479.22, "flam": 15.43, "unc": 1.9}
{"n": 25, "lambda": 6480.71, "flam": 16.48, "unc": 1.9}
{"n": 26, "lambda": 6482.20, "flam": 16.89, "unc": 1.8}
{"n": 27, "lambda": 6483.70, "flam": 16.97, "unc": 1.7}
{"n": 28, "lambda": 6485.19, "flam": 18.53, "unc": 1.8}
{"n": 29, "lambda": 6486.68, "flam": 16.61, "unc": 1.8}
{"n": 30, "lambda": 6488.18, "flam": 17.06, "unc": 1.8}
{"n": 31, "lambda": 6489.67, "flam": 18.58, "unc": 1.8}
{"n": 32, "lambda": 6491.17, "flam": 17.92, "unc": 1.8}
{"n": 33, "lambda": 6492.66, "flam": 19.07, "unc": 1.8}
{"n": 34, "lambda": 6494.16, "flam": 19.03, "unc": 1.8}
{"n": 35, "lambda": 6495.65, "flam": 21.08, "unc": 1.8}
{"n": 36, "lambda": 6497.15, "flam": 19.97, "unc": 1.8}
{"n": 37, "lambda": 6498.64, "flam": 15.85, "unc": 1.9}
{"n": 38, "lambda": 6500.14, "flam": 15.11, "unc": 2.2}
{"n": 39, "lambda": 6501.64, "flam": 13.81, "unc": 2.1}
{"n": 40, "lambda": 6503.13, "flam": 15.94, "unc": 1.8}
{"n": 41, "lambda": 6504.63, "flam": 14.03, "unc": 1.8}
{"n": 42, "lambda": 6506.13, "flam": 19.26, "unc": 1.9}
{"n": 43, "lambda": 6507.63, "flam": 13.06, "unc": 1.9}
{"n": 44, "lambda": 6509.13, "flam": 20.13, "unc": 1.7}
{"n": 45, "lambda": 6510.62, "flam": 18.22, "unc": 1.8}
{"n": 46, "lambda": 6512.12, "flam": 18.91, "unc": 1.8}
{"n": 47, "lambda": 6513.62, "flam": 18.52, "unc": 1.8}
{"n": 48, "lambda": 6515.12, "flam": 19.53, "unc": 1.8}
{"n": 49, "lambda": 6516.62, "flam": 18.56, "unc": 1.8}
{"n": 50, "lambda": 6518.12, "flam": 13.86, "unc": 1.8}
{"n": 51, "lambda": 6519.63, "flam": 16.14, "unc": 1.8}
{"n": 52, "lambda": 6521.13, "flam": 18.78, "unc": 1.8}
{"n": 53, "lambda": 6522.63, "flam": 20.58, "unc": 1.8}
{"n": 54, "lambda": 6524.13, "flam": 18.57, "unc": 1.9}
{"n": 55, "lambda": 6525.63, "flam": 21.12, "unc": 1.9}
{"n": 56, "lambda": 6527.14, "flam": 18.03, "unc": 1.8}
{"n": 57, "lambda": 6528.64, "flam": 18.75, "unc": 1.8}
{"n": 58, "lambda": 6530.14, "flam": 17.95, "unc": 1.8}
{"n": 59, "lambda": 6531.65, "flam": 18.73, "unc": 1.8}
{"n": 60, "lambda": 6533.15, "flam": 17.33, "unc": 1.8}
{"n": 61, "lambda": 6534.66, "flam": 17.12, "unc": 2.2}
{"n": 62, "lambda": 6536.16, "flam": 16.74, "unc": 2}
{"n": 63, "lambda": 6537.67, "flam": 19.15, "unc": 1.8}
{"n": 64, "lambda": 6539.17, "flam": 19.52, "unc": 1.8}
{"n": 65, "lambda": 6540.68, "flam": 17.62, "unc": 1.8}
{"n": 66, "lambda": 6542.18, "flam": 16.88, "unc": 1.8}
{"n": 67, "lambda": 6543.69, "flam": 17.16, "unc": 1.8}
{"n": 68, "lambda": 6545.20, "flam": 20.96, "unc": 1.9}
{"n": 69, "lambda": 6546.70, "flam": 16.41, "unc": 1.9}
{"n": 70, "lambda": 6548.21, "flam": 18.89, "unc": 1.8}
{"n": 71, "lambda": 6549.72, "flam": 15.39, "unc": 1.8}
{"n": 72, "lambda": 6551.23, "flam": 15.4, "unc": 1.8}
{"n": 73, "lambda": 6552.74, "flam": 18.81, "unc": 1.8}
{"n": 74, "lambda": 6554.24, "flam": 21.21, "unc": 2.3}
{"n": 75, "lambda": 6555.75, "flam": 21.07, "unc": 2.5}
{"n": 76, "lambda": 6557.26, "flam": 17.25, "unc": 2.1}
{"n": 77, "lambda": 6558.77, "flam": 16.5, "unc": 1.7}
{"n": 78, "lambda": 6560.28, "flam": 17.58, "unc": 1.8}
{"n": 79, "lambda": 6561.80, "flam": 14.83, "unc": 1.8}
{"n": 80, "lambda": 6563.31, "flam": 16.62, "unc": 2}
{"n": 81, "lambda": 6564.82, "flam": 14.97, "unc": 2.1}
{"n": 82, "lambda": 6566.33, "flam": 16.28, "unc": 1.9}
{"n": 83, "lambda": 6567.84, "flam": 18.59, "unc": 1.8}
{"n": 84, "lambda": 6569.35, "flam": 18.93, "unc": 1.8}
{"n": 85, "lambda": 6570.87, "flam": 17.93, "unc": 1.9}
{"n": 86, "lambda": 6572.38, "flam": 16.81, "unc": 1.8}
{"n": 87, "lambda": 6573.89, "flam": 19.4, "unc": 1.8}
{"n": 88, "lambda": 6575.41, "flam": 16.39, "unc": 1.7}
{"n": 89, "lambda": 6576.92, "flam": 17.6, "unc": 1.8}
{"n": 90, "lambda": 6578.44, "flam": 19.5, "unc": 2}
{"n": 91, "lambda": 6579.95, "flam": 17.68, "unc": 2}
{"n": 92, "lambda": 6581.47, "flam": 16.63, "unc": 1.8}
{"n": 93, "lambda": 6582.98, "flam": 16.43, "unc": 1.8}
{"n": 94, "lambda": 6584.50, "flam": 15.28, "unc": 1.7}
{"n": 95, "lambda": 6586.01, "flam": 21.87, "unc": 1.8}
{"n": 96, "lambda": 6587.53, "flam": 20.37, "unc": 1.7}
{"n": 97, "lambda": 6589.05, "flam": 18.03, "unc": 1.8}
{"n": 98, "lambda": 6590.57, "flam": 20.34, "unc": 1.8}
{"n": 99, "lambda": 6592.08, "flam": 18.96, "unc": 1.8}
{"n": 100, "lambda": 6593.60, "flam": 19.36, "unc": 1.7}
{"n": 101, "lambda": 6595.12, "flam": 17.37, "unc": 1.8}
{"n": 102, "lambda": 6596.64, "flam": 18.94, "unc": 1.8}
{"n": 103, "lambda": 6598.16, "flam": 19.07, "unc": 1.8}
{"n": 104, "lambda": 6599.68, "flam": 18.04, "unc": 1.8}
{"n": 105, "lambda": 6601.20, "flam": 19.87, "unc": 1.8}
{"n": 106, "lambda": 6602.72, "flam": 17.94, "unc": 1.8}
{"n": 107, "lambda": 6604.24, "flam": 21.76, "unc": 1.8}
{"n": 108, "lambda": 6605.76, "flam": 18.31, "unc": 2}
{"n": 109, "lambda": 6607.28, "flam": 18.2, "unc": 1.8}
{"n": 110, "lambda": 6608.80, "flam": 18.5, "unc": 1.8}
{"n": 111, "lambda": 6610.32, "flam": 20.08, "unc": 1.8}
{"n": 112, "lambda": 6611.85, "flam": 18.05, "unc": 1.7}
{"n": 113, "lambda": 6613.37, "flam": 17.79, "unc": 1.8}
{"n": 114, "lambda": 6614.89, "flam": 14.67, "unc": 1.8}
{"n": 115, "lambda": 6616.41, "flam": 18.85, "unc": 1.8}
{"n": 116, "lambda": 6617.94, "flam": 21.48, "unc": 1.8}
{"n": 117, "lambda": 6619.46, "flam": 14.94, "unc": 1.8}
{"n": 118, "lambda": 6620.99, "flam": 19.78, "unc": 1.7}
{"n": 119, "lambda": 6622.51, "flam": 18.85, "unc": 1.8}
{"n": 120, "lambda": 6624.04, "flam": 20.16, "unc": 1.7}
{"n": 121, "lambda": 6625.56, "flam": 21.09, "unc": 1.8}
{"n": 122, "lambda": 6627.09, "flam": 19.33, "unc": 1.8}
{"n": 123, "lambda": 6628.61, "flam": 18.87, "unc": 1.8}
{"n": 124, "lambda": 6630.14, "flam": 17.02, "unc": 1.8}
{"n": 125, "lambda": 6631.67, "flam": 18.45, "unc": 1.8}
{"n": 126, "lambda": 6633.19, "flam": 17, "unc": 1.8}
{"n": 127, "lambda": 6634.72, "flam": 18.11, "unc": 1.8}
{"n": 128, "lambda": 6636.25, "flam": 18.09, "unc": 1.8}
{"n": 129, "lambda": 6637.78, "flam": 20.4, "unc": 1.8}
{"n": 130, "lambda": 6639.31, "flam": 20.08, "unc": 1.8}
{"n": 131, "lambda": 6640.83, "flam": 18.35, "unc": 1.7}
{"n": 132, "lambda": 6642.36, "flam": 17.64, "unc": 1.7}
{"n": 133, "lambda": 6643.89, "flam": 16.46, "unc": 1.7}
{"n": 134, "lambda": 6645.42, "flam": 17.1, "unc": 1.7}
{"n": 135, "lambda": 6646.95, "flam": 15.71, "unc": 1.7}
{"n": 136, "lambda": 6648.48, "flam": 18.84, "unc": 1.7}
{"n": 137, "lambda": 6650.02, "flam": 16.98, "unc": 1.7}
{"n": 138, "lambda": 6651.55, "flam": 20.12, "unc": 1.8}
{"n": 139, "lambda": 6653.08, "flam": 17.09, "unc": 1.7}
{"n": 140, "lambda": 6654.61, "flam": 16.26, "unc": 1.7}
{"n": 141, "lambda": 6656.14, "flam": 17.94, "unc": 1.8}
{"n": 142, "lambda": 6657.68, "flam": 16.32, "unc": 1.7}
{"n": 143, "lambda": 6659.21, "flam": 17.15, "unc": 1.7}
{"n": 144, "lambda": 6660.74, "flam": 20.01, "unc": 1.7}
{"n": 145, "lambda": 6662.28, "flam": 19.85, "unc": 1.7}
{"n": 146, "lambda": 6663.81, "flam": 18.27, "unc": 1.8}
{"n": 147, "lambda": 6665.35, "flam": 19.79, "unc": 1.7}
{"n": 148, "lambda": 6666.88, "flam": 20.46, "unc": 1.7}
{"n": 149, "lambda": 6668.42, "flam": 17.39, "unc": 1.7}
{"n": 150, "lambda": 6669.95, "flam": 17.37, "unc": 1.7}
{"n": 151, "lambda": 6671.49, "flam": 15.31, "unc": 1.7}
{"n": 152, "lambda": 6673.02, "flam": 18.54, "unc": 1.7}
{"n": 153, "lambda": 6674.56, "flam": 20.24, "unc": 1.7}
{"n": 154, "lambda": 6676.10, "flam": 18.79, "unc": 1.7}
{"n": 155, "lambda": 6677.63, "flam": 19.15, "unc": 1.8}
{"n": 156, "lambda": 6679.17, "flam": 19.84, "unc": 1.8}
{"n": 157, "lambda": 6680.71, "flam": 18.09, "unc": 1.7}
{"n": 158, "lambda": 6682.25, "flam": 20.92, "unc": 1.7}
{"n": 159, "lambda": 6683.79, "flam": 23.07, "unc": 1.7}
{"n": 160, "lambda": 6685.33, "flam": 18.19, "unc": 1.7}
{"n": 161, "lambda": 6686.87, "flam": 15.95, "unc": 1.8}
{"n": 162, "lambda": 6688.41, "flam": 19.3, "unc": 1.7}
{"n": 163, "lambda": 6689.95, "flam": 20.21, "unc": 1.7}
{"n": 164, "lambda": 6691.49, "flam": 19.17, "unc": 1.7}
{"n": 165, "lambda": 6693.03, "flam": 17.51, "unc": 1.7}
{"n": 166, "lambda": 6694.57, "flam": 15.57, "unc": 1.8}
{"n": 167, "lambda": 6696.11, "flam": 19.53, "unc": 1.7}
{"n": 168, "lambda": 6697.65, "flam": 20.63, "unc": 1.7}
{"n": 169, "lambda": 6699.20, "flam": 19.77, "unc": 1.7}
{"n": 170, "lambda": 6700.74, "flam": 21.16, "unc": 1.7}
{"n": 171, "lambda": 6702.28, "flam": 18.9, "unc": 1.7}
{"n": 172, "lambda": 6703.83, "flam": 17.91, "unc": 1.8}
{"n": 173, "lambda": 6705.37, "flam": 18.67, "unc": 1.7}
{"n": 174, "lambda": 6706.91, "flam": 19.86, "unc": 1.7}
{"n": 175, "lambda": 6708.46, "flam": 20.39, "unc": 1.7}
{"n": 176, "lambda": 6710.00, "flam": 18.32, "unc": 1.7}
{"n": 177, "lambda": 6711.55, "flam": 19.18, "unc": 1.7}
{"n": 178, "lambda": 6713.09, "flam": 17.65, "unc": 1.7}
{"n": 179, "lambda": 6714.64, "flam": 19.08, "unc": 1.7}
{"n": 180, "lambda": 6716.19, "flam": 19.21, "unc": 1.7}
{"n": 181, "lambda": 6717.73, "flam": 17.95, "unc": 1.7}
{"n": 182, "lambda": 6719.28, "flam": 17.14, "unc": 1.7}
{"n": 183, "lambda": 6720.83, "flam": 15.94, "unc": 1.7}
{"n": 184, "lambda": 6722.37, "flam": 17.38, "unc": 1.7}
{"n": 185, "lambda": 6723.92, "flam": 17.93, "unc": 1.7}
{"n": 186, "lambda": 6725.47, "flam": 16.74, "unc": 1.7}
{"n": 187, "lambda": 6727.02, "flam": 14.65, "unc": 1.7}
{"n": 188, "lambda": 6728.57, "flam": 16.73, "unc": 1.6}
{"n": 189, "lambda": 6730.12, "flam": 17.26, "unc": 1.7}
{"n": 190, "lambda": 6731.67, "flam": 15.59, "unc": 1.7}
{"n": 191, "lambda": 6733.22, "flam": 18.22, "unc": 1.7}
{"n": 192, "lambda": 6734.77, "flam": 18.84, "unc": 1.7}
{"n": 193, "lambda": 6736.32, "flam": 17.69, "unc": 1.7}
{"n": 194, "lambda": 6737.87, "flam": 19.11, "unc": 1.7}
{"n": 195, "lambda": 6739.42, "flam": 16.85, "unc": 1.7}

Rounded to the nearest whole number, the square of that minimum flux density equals 312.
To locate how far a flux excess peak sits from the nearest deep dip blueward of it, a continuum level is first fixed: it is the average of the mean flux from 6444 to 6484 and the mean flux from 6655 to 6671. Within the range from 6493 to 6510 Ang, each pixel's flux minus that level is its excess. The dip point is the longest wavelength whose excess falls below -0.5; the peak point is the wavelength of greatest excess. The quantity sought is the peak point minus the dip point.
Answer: -12.0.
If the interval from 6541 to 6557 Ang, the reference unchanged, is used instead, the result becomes 3.0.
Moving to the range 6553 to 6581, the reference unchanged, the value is -21.2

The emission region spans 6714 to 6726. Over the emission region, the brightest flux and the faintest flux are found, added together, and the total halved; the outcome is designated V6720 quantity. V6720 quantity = 17.6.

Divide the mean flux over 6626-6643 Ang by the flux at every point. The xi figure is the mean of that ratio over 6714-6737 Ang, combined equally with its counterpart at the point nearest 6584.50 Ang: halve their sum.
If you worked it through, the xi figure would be 1.14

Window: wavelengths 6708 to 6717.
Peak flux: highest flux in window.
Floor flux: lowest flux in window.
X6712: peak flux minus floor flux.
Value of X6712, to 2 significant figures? 2.7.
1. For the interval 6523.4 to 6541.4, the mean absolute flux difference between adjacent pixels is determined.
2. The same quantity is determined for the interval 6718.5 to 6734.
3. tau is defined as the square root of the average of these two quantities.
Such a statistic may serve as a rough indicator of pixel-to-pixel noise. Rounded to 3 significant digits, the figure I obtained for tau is 1.19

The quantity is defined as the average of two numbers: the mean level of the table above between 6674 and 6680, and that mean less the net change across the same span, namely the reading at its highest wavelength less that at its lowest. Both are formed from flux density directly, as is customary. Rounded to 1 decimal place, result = 19.7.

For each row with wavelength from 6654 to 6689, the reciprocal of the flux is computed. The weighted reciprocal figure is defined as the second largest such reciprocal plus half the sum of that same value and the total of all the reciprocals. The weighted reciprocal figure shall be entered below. 0.72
